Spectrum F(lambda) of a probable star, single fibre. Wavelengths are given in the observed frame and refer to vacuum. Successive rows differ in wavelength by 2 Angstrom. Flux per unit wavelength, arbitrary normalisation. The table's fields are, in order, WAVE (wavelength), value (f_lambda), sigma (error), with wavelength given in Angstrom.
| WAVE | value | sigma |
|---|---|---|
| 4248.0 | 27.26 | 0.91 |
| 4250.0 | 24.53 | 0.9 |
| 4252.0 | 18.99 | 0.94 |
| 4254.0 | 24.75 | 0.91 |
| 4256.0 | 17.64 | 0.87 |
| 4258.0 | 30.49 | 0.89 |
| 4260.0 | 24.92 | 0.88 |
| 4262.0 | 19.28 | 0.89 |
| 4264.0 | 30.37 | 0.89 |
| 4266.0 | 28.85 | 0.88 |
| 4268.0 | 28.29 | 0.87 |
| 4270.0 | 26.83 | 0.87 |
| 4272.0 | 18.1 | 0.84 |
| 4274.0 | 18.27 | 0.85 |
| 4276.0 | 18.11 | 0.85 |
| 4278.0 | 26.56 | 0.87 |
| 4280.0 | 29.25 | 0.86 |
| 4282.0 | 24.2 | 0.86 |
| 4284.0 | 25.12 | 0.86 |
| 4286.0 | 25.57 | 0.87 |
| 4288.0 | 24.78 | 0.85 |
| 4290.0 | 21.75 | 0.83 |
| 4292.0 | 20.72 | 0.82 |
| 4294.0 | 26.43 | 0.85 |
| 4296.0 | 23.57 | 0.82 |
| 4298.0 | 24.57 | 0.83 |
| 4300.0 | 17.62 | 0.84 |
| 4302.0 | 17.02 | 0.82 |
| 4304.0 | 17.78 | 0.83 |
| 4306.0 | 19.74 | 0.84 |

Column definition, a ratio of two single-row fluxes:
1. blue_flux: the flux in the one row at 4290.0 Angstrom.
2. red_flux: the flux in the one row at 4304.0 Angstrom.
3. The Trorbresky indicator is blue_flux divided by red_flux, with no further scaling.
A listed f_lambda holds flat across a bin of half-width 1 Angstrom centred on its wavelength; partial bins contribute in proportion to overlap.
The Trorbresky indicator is 1.22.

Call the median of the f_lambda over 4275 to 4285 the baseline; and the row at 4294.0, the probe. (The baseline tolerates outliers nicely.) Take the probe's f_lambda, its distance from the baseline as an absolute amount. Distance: 1.3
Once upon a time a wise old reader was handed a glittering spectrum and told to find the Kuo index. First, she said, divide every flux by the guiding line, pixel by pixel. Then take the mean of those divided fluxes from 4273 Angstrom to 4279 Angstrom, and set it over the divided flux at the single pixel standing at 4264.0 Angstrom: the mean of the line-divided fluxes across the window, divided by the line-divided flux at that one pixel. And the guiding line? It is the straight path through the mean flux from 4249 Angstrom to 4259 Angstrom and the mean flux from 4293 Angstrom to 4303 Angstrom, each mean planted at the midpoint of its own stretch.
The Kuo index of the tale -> 0.70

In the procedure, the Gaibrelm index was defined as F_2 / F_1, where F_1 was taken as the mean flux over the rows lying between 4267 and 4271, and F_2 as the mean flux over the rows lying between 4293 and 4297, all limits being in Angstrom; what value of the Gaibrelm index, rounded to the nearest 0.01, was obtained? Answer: 0.91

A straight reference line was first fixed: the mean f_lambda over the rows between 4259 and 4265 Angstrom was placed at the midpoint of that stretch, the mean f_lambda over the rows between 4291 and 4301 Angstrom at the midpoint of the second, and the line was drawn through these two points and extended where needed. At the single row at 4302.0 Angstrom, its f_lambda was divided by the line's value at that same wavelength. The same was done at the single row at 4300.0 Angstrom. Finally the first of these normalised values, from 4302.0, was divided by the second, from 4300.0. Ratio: 0.97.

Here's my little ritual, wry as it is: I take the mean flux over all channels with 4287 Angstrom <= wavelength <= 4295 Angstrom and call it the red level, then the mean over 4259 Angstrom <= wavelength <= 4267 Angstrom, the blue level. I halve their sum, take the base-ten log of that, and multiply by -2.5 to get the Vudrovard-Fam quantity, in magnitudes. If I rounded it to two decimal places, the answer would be -3.48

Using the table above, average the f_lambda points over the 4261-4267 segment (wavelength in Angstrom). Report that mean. 26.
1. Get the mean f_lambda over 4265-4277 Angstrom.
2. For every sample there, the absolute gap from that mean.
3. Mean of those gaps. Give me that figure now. 4.9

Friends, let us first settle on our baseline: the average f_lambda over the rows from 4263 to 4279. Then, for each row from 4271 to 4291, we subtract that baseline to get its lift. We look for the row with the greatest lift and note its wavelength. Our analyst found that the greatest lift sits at 4280.0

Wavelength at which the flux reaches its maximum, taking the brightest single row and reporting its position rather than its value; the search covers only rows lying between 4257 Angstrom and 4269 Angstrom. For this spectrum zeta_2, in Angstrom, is 4258.0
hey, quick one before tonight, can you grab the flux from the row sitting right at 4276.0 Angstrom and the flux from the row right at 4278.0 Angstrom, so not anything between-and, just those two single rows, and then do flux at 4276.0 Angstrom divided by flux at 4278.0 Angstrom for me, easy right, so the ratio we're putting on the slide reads 0.68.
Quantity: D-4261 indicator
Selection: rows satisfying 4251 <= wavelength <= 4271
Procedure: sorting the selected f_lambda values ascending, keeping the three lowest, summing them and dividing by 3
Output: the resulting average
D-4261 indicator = 18.6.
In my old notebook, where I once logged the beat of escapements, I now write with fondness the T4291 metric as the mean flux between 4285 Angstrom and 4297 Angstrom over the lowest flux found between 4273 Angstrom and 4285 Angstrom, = 1.31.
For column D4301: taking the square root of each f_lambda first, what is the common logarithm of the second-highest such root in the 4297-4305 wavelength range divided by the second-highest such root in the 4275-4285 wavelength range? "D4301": -0.087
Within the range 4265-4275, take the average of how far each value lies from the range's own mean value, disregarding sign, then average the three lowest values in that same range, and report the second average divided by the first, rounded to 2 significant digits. 4.5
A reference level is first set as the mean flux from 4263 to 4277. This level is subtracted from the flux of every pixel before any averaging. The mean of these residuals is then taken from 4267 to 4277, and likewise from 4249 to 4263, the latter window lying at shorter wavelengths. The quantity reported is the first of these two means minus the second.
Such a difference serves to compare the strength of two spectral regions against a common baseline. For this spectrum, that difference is -1.0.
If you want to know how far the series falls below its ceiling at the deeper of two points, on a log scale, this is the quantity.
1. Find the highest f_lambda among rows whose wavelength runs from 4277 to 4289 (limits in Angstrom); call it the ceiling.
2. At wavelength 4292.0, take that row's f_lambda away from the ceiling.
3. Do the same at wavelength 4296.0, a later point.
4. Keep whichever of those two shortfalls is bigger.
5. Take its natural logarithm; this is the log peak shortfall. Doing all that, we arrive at 2.1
